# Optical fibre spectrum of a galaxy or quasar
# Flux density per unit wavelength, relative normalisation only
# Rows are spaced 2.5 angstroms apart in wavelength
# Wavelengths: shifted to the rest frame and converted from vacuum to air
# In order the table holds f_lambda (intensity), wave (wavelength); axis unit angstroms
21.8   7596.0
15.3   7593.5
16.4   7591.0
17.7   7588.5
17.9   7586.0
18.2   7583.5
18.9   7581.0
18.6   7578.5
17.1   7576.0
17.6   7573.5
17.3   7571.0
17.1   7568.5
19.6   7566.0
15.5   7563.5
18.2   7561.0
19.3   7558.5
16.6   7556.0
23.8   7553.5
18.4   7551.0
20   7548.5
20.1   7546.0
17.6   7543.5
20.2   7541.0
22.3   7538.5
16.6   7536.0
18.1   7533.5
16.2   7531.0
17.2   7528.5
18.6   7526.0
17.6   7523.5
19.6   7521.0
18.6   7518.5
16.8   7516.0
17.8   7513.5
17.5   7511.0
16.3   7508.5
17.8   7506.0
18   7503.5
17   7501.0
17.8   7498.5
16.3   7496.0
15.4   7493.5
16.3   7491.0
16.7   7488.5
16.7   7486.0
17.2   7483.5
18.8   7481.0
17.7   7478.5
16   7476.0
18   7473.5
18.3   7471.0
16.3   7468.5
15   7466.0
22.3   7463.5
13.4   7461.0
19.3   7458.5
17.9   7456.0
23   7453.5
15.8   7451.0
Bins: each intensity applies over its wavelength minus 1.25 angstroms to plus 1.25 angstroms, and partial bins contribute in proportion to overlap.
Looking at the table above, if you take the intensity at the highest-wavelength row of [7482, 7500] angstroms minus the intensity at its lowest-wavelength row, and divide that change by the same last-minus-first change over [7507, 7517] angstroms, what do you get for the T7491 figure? 1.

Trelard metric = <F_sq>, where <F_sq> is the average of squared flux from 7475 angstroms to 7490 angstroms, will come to 296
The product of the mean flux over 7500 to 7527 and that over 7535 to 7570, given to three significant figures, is 337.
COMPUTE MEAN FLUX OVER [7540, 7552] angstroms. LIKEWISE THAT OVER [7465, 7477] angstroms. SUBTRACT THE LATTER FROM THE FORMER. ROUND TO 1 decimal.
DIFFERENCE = 2.5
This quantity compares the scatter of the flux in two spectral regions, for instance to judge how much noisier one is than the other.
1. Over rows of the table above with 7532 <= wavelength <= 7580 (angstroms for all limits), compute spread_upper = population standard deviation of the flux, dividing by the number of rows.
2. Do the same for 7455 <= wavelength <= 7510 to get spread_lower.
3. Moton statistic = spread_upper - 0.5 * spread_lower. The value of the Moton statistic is 1.1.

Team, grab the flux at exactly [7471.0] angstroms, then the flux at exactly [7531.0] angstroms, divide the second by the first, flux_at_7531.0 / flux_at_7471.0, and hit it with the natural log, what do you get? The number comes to -0.12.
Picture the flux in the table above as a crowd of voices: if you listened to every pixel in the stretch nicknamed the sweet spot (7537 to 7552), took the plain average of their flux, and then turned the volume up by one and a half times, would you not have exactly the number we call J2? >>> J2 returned 29.6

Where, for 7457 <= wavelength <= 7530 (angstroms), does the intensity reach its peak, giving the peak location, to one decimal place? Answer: 7463.5 angstroms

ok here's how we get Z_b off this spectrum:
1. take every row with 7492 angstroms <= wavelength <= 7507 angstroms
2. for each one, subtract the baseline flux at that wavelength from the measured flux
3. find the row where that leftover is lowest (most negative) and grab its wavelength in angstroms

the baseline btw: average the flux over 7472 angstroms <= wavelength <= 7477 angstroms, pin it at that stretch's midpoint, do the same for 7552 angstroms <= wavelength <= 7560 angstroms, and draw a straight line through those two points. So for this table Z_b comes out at 7493.5 angstroms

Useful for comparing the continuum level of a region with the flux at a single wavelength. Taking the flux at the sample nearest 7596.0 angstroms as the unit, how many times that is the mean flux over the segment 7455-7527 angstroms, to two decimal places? 0.80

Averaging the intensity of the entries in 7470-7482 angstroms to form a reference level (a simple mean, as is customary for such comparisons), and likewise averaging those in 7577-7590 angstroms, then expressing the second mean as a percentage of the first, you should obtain 103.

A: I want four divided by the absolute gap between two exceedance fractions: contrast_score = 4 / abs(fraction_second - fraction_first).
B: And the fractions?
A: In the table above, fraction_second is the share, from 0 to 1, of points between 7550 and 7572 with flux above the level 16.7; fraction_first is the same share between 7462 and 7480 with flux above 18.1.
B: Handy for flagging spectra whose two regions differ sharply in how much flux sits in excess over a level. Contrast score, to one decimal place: 8.1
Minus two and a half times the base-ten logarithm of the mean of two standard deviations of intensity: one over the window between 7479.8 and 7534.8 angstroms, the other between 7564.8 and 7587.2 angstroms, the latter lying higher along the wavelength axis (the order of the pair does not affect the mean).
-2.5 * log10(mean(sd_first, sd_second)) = 0.1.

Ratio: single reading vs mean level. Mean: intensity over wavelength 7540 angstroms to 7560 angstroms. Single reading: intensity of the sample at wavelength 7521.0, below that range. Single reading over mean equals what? 1.01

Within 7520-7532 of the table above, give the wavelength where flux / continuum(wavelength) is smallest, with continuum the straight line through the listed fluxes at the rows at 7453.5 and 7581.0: 7531.0 angstroms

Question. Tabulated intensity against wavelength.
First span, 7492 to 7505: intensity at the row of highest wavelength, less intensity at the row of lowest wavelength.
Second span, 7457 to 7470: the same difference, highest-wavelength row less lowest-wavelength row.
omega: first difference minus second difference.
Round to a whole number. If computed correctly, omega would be 6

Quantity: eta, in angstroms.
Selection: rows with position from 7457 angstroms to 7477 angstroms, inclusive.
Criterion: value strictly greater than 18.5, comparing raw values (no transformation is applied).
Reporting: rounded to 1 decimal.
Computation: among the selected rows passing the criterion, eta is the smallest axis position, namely 7458.5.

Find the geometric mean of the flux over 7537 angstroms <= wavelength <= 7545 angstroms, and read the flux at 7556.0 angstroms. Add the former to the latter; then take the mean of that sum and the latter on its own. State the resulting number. 26.6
